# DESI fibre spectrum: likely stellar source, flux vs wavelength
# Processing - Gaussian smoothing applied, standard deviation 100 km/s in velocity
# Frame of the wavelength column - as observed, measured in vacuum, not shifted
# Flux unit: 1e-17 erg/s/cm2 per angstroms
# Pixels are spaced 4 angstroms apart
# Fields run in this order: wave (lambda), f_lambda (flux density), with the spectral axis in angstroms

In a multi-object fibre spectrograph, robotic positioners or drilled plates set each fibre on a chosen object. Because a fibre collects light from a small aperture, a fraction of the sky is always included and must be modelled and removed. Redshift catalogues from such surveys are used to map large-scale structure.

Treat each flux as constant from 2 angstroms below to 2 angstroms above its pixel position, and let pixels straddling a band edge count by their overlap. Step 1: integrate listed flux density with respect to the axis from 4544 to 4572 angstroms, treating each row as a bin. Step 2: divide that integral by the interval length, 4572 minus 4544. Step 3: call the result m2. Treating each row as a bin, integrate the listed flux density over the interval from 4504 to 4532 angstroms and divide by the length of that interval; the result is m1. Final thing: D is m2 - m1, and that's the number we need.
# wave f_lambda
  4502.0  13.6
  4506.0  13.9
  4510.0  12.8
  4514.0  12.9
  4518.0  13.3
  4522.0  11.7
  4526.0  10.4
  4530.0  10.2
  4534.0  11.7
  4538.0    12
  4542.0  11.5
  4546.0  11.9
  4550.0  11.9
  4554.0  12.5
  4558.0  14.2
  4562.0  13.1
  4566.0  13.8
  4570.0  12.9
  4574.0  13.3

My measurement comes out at 0.7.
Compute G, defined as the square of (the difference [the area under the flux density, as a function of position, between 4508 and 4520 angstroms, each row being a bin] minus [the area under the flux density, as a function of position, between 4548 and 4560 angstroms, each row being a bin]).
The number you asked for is 3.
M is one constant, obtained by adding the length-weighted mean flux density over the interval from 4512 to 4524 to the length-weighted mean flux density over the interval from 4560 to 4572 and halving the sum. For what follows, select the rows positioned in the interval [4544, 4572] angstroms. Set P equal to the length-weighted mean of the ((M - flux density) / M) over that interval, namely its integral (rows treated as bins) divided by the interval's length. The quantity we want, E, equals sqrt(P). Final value 0.06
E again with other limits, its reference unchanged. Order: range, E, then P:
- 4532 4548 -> 0.30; 0.091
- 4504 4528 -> 0.19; 0.035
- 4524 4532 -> 0.45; 0.205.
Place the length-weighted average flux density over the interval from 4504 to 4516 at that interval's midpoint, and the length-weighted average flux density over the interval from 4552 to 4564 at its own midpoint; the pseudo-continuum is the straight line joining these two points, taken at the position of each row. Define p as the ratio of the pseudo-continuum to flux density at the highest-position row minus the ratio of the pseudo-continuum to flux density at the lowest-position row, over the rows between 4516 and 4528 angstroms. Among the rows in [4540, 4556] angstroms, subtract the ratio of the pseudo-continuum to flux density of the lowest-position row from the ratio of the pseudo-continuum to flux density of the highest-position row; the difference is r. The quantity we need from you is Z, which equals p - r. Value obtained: 0.37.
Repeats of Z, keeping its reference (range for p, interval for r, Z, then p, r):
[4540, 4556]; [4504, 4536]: -0.27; -0.09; 0.18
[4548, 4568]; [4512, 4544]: -0.28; -0.15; 0.13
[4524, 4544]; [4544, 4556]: -0.07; -0.12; -0.05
